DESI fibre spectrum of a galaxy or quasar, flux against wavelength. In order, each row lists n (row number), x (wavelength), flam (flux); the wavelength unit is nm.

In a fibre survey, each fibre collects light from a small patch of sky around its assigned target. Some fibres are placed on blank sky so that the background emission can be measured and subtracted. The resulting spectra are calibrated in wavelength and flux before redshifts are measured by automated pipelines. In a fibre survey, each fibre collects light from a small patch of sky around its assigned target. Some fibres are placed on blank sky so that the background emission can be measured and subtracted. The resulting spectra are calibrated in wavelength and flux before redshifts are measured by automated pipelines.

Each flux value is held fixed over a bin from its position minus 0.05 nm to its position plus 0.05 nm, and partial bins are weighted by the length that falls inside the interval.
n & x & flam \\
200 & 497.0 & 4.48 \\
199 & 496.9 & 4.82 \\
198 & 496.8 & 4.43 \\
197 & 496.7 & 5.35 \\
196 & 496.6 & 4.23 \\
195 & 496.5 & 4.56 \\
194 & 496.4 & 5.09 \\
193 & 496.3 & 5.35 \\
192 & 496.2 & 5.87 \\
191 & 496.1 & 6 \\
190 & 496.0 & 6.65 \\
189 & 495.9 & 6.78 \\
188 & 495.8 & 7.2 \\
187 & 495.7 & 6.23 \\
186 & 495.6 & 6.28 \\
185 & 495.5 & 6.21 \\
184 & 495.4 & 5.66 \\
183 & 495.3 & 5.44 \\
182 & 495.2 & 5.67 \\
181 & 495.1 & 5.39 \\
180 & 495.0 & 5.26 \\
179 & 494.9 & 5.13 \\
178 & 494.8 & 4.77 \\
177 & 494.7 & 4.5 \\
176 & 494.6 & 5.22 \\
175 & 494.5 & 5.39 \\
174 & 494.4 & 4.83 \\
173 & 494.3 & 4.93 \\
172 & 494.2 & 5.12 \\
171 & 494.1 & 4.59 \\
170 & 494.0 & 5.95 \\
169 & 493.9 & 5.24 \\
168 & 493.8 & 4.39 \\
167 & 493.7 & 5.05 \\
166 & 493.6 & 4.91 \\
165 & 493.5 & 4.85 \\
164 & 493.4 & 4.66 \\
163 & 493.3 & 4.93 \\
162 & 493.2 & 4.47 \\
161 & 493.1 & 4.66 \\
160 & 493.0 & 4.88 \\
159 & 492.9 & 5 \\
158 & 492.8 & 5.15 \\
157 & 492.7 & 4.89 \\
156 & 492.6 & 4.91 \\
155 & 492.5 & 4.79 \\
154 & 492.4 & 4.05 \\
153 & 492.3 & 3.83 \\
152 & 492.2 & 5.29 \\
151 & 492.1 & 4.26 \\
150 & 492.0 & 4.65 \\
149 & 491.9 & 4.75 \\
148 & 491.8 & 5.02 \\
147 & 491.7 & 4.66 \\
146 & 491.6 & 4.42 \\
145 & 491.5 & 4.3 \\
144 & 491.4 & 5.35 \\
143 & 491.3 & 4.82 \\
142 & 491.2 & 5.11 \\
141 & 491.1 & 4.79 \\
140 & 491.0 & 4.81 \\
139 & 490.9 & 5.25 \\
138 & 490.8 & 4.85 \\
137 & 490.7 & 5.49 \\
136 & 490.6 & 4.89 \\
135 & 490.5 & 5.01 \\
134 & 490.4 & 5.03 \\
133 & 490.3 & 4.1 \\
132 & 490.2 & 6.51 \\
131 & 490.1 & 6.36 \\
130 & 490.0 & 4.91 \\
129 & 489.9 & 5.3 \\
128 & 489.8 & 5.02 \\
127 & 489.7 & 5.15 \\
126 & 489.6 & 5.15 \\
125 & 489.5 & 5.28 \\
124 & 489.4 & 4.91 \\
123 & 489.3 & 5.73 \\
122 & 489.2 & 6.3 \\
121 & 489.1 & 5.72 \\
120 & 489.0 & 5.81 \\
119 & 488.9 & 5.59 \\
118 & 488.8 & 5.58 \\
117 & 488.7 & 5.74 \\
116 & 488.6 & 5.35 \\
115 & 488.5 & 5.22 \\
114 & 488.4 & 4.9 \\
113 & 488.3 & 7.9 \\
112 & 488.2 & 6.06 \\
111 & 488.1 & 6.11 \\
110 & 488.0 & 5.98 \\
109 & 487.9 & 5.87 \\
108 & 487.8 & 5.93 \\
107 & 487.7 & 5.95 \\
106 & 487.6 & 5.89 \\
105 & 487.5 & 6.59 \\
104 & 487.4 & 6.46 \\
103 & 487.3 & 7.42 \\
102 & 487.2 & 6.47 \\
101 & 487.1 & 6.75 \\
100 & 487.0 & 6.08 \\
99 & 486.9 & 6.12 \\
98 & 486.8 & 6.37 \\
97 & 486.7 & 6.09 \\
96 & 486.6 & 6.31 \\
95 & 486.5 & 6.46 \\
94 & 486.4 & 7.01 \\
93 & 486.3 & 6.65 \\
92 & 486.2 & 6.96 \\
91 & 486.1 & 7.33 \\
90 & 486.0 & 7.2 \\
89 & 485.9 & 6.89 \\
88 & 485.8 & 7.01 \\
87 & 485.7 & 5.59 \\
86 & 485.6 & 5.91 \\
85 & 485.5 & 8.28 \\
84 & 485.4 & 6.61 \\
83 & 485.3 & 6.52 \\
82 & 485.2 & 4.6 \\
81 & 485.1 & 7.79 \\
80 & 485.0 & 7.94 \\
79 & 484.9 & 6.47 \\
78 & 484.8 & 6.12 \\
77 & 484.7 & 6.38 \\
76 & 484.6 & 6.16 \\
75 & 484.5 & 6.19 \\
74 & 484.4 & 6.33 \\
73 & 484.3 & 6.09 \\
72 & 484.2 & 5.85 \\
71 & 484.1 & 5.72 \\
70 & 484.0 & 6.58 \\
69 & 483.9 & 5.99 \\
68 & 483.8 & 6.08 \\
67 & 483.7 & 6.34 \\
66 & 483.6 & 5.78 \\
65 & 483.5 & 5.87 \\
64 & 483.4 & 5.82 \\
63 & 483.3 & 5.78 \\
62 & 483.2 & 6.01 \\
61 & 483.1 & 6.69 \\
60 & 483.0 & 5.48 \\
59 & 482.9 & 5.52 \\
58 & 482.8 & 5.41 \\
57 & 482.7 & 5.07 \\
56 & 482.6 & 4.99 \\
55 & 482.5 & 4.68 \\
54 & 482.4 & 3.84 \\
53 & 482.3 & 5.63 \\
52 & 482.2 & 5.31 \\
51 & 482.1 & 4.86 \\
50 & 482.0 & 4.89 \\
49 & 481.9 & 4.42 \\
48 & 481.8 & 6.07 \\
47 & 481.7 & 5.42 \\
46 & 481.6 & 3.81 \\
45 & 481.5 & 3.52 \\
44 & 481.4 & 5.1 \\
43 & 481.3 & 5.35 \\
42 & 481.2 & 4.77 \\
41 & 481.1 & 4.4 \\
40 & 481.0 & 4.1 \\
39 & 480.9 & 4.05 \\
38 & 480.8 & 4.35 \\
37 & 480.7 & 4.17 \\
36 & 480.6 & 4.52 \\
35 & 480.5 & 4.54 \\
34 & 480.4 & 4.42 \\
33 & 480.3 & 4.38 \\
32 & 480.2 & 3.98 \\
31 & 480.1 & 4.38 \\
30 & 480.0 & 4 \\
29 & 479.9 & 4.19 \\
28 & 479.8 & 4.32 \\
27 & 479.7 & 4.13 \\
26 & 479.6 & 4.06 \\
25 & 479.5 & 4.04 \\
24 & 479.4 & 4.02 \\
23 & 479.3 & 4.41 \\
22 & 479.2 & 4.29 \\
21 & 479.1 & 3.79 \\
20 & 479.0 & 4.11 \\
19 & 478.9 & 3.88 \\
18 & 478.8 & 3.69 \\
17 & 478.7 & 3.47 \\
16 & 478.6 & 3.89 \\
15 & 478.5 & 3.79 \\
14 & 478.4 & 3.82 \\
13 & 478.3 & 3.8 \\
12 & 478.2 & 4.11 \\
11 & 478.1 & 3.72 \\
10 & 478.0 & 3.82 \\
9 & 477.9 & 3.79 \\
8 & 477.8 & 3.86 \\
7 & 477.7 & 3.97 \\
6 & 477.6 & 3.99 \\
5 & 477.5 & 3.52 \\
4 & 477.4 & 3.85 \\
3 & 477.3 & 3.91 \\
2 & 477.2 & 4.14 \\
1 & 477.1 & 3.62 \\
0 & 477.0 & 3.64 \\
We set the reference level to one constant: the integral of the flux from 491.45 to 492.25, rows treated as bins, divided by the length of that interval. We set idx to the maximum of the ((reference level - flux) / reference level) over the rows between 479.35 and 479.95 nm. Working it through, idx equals 0.14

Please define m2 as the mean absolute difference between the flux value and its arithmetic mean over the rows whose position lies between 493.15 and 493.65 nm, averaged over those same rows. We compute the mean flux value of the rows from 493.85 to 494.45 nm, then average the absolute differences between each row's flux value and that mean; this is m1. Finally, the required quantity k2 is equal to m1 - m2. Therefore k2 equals 0.17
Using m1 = 0.33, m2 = 0.16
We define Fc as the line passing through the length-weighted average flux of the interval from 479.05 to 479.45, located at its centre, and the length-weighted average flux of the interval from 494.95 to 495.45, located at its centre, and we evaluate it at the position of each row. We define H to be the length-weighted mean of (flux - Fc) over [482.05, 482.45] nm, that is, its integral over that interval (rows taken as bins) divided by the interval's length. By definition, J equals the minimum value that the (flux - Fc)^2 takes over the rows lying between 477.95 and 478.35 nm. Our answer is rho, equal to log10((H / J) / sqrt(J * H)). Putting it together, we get 3.3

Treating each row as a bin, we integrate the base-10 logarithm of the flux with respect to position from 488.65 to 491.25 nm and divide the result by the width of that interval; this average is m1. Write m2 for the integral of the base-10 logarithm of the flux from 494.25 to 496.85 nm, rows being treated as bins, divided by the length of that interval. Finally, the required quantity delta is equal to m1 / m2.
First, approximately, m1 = 0.724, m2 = 0.73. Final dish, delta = 0.99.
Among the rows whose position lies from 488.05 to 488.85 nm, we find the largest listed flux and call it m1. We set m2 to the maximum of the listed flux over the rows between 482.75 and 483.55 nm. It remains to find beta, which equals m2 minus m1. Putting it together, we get -1.2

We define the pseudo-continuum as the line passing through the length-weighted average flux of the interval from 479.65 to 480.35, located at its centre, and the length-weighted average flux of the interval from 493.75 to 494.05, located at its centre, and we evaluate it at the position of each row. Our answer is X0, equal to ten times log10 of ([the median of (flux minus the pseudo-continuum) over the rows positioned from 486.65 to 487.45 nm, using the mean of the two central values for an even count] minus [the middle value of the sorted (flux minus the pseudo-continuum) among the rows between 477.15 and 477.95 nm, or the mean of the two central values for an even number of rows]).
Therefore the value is 2.6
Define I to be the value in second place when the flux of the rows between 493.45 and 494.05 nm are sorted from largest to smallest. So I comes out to 5.24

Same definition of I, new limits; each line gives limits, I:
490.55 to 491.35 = 5.25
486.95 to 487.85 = 6.75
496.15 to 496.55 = 5.35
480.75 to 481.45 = 5.1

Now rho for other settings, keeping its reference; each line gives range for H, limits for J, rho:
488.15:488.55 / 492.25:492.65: 1.4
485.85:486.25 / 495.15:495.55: 4.0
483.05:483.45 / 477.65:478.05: 4.9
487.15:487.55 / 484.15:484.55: -0.2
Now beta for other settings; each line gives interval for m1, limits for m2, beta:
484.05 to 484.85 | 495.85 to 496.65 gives 0.4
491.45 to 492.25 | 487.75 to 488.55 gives 2.6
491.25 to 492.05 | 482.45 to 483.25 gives 1.3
